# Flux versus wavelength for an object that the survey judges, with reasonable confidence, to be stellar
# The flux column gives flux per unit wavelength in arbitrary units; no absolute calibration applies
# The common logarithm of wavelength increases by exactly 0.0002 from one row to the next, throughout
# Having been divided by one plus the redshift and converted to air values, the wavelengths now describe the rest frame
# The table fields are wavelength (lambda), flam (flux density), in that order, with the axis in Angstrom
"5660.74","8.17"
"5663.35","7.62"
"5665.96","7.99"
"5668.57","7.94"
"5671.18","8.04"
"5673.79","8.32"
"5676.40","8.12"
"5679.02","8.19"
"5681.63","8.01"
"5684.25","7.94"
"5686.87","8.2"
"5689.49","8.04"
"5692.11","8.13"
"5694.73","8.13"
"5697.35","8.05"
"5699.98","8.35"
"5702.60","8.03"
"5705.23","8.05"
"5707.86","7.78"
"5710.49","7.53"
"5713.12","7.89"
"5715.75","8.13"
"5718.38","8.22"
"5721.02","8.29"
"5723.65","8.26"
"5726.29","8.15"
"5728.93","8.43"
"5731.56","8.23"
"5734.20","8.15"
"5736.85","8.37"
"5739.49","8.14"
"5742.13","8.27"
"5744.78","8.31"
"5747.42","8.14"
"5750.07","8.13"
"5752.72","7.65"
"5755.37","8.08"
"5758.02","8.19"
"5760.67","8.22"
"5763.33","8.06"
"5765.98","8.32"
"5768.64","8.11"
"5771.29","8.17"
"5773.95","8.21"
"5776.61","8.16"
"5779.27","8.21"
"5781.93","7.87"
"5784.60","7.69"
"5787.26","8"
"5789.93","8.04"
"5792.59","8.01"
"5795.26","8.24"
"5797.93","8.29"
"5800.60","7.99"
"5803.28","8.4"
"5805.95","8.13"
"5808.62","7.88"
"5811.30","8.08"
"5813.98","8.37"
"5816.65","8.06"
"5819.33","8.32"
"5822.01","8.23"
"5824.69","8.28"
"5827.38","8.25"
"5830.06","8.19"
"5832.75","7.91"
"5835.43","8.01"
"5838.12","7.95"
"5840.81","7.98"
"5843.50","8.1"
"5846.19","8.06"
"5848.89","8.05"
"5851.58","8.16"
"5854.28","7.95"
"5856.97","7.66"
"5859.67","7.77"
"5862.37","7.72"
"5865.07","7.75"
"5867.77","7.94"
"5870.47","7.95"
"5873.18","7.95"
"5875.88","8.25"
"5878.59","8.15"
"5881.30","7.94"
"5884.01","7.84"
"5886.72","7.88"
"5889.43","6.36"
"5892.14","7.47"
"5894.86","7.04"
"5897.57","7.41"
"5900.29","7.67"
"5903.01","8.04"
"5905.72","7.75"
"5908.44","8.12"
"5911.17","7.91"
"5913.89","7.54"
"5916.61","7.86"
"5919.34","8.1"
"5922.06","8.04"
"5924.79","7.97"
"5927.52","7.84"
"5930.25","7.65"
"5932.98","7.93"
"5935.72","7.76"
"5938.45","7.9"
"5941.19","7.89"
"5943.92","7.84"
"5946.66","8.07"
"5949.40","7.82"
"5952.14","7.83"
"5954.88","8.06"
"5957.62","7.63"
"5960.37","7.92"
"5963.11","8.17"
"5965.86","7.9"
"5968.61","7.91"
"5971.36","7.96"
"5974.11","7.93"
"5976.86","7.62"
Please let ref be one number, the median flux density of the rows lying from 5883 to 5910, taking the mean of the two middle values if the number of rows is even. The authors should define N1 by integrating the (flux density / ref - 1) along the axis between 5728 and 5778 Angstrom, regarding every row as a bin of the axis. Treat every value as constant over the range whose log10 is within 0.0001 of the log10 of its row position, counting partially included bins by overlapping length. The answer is 3.0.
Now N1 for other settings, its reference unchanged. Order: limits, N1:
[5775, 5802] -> 1.2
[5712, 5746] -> 2.2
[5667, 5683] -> 0.8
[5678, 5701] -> 1.2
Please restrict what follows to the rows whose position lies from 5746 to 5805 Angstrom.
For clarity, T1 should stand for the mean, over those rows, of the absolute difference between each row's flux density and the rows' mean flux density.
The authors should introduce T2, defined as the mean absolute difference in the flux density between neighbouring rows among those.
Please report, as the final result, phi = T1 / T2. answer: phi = 0.76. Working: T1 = 0.137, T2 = 0.180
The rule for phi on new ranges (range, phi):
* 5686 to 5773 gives 0.75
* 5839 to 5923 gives 0.96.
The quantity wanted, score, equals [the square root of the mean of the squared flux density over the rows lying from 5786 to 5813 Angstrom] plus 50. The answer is 58.1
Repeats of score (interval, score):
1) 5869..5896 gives 57.7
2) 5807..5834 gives 58.2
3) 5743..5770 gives 58.1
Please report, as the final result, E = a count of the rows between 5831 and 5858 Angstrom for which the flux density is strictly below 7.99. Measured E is 5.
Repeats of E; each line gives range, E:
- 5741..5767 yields 1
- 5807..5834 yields 2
